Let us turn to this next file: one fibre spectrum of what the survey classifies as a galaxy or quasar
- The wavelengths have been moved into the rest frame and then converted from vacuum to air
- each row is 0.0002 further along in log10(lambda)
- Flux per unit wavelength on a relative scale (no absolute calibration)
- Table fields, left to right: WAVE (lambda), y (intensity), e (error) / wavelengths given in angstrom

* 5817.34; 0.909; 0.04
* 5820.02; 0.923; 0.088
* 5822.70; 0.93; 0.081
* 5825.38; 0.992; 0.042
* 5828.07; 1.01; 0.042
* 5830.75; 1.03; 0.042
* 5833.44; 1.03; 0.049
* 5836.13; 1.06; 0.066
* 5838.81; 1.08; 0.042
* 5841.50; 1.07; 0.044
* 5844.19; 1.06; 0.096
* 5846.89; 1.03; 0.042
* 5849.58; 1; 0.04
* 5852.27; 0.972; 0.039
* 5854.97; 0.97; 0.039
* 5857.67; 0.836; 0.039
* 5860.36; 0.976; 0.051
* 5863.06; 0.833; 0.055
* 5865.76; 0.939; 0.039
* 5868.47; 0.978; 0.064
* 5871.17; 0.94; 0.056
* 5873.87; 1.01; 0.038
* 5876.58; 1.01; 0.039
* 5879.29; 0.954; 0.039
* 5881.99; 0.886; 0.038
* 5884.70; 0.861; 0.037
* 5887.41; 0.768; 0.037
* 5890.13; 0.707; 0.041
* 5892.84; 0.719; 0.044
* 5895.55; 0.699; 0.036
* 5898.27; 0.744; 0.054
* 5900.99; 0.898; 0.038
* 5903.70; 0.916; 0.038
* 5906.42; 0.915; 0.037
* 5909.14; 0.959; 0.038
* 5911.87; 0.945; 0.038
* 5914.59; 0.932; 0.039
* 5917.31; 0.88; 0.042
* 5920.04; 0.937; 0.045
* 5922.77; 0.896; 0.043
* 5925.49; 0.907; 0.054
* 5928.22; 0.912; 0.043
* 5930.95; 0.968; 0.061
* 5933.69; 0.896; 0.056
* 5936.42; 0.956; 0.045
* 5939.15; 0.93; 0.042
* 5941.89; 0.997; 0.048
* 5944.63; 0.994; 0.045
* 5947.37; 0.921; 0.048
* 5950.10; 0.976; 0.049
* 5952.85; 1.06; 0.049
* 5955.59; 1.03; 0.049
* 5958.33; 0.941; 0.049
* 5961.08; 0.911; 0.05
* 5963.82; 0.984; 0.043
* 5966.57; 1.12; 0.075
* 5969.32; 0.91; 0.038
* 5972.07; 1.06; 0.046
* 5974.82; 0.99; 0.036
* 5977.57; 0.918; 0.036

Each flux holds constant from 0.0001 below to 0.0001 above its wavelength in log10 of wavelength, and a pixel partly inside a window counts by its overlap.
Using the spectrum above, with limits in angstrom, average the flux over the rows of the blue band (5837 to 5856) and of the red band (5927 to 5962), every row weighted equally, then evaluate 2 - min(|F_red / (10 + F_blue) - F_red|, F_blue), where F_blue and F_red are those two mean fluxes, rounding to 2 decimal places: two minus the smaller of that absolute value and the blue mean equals 1.13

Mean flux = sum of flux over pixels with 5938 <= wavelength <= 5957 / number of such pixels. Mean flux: 0.99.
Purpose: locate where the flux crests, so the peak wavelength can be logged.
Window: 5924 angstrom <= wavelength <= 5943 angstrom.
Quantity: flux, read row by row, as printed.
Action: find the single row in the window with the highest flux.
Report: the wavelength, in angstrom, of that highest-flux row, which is 5941.89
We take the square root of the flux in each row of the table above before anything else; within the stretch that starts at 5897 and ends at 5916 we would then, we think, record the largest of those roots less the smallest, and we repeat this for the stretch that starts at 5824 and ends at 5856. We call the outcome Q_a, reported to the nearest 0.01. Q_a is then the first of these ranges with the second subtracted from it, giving 0.06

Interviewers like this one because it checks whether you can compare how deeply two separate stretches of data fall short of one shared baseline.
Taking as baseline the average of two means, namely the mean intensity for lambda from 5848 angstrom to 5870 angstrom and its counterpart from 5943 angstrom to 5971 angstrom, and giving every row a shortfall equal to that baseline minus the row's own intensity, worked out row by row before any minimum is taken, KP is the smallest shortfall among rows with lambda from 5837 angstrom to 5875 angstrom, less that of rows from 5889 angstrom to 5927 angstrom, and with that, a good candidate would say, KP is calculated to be -0.12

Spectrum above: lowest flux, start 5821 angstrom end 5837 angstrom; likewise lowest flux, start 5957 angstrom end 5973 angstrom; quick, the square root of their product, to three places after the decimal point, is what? 0.920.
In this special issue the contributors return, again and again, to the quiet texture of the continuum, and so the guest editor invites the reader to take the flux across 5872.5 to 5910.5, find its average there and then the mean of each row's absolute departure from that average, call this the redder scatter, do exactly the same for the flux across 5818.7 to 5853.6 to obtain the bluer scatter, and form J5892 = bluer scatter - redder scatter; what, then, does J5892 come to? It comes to -0.055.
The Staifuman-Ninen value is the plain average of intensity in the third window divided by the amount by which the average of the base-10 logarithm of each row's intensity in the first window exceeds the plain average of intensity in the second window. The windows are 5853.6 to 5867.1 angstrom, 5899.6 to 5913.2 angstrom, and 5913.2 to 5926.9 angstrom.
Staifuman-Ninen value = -0.94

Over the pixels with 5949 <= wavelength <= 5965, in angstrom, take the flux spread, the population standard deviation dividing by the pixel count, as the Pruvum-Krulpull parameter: 0.050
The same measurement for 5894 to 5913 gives 0.095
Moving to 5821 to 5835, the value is 0.037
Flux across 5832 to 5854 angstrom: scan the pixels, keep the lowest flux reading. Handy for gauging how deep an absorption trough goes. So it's 0.972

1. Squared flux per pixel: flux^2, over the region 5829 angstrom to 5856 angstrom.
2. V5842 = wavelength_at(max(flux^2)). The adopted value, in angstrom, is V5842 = 5838.81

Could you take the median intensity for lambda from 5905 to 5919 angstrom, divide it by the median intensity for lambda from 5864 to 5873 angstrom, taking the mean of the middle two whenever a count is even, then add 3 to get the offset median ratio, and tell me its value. 3.99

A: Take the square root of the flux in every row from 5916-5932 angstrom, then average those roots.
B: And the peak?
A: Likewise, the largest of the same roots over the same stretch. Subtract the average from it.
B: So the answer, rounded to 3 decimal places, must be 0.027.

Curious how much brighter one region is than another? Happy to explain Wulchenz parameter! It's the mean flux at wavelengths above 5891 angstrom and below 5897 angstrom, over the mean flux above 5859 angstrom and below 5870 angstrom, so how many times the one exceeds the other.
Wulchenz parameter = 0.76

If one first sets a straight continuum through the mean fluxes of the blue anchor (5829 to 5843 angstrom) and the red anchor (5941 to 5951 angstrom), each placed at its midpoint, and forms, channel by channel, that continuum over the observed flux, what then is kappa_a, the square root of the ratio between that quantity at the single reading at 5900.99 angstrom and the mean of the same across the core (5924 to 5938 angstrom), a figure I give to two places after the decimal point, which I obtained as 1.03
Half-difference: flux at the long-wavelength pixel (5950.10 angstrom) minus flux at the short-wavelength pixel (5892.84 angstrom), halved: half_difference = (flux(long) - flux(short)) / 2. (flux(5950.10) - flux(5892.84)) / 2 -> 0.13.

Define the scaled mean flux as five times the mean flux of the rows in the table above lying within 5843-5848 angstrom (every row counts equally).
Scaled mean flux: 5.22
